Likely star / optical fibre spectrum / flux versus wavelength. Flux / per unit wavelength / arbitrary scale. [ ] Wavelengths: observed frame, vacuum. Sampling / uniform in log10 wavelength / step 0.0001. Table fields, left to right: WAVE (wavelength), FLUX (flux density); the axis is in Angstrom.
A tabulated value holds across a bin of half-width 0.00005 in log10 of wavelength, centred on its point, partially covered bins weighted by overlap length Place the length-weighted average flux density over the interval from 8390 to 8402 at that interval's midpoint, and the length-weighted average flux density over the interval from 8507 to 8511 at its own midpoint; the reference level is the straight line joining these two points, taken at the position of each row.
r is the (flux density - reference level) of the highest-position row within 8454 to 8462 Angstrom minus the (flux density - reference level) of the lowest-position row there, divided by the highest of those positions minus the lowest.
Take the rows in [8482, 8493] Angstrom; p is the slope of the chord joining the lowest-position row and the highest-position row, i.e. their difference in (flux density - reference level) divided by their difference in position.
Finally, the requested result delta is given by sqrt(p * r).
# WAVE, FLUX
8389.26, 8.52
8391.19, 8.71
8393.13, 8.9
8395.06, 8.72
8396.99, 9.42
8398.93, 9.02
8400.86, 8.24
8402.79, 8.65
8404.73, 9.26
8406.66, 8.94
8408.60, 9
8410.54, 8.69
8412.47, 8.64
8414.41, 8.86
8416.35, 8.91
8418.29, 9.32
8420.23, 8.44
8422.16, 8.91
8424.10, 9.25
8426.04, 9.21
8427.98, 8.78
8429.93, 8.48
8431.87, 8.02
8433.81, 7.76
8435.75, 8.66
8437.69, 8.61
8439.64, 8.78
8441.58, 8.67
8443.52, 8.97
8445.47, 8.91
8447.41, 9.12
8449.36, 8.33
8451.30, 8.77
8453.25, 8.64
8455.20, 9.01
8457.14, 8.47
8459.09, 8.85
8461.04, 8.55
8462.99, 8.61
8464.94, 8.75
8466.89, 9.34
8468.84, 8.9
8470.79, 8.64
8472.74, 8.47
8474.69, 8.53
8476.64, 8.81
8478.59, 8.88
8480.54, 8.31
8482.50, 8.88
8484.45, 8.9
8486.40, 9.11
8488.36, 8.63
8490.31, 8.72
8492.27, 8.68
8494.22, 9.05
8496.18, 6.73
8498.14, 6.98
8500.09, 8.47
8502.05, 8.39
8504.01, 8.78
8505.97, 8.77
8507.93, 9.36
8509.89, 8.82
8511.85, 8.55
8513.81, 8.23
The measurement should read 0.043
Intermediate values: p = -0.023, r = -0.08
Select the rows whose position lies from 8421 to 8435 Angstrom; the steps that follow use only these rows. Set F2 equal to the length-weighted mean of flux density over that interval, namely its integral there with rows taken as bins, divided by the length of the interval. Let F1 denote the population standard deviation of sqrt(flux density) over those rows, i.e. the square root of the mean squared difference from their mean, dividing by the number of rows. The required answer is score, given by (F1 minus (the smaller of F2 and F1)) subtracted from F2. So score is 8.63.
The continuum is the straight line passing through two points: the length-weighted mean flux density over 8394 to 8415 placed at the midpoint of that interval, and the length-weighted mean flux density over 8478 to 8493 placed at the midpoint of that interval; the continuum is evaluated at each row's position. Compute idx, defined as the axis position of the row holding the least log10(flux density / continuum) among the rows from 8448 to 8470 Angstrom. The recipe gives 8449.36 Angstrom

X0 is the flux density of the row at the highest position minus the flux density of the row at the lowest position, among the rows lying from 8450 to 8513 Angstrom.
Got -0.22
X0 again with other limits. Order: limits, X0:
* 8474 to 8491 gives 0.19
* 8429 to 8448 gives 0.64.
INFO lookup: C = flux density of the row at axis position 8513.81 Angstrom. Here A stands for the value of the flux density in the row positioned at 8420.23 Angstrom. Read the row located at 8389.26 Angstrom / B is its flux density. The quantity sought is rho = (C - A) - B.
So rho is -8.7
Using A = 8.44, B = 8.52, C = 8.23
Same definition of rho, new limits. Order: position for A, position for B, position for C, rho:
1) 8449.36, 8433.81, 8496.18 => -9.4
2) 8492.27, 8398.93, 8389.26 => -9.2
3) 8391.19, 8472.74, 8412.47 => -8.5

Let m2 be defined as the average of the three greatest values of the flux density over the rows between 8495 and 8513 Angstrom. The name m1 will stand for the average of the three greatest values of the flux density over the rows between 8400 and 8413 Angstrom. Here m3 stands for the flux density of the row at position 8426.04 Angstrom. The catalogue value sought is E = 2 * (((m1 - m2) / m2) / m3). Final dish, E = 0.002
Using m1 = 9.07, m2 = 8.99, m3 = 9.21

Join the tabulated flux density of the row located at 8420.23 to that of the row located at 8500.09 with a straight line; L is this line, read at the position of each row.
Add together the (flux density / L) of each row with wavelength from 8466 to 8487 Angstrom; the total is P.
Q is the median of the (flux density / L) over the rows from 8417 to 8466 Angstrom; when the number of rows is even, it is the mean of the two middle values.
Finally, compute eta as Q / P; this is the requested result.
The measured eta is 0.090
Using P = 11.4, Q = 1.03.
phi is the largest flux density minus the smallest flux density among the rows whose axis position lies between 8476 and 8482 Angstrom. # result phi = 0.57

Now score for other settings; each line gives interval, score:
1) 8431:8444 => 8.49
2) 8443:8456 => 8.81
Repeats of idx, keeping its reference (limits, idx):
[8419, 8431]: 8420.23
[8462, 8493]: 8480.54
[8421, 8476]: 8433.81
